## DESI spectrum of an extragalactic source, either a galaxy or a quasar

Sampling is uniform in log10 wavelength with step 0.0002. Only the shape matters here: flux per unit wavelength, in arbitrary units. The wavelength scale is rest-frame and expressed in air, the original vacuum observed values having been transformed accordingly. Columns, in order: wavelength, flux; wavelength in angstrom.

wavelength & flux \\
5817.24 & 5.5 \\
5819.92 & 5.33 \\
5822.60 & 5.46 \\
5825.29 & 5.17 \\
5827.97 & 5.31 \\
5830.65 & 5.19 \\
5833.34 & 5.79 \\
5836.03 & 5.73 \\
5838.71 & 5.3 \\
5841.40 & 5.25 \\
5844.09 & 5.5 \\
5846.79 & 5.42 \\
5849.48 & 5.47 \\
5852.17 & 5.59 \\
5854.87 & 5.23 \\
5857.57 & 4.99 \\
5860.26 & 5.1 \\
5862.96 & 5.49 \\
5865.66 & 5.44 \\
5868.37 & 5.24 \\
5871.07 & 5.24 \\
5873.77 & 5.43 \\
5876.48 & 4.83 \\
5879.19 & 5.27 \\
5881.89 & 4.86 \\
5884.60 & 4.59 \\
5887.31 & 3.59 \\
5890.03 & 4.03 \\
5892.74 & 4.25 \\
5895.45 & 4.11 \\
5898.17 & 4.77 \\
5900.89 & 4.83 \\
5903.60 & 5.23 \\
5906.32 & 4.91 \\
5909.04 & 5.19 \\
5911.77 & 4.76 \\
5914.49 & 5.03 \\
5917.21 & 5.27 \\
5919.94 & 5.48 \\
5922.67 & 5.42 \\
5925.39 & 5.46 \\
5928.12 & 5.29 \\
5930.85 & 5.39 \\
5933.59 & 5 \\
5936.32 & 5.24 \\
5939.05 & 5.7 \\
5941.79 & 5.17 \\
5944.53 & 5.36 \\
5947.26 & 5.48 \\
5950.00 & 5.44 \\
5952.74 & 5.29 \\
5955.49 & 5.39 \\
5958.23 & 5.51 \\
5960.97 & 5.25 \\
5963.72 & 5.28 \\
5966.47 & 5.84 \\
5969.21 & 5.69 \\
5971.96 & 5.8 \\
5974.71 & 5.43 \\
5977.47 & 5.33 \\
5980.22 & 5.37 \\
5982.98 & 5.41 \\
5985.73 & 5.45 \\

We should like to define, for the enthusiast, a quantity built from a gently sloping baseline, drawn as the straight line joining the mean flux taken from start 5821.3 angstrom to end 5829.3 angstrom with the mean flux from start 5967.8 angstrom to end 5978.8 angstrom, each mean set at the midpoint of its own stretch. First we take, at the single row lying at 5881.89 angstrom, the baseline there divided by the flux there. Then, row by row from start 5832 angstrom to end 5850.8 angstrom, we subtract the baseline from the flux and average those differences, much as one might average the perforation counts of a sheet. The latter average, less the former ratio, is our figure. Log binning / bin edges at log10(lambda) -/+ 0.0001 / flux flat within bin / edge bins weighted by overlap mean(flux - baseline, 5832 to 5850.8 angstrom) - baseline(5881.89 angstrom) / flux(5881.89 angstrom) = -0.96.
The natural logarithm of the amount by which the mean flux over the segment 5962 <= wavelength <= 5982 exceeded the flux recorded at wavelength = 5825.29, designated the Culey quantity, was -1.0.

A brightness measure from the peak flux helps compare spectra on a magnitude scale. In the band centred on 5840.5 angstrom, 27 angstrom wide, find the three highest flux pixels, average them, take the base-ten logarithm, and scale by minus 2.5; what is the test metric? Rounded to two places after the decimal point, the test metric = -1.89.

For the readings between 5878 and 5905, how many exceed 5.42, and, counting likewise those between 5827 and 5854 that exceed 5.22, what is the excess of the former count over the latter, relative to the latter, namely -1.0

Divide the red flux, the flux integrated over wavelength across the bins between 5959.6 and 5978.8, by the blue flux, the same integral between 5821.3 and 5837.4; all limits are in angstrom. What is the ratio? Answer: 1.2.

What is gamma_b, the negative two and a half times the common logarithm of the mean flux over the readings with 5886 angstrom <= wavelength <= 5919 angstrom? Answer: -1.67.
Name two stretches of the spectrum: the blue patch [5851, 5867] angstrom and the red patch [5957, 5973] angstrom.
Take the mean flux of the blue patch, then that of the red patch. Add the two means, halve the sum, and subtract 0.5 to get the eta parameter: 4.93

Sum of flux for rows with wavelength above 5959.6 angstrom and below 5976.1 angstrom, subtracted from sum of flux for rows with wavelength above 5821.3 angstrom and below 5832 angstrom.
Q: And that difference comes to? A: -12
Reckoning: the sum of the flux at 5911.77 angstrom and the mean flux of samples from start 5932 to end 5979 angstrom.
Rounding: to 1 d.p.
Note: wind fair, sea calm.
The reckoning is 10.2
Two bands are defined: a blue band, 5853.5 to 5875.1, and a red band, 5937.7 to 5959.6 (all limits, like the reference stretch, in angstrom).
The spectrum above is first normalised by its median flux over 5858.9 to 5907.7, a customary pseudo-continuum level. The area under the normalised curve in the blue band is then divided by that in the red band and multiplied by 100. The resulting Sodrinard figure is 96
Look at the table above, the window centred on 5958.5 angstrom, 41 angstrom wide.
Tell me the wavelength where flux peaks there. 5966.47 angstrom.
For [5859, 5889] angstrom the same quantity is 5862.96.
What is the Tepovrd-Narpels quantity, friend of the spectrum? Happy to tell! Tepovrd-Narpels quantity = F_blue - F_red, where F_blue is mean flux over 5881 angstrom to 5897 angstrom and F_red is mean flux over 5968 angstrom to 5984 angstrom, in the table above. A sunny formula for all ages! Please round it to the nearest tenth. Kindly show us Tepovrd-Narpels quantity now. -1.3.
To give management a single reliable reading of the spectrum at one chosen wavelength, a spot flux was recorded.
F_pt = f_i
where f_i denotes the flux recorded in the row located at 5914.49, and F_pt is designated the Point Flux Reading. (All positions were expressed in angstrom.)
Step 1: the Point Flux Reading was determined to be 5.03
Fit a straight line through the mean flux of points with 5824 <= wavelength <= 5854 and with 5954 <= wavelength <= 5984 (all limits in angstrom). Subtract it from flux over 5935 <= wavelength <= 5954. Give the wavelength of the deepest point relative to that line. 5941.79 angstrom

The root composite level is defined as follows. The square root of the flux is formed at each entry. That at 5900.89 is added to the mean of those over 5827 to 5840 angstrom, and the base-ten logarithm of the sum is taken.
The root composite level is 0.657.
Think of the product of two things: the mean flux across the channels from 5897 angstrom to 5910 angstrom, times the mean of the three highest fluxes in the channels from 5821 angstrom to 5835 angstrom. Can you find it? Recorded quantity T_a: 27.5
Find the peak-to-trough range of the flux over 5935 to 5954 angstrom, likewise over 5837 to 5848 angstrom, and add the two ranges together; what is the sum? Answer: 0.8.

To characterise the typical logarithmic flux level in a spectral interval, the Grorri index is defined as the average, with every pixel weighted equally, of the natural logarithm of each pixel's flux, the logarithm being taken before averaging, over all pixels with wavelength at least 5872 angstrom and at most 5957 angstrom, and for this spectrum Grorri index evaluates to 1.61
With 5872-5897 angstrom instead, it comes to 1.51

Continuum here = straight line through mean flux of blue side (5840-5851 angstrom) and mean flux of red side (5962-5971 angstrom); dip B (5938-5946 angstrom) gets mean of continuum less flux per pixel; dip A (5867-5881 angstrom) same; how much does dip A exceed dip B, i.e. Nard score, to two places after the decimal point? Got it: 0.10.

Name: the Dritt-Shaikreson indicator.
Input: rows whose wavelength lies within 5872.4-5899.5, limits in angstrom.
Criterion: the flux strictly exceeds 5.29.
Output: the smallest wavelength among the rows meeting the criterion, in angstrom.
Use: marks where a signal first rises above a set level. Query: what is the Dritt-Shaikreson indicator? 5873.77 angstrom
